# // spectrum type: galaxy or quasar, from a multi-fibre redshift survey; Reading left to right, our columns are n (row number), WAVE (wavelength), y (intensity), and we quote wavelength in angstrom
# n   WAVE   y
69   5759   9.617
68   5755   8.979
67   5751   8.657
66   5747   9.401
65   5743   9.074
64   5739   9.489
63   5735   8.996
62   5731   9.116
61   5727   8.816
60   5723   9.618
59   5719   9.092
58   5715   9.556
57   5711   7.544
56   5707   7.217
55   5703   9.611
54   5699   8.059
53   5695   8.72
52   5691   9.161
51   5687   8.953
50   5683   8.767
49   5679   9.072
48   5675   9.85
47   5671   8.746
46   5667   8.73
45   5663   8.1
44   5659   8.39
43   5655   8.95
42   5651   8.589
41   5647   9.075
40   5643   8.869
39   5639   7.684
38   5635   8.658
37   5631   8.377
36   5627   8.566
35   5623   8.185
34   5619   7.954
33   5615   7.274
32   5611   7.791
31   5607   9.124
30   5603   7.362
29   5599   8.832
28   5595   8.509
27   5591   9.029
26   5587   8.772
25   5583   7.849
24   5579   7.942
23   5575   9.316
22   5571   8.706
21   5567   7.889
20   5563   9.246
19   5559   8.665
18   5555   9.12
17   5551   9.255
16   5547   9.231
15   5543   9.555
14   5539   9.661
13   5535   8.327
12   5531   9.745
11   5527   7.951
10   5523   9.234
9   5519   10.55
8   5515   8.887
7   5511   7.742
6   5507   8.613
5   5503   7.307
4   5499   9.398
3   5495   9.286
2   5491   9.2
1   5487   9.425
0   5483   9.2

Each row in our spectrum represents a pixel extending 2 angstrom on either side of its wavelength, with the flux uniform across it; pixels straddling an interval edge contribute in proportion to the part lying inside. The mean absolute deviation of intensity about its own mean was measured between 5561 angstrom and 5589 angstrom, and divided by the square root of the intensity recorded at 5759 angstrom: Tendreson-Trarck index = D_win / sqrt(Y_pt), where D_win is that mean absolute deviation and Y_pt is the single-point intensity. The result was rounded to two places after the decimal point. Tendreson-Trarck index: 0.18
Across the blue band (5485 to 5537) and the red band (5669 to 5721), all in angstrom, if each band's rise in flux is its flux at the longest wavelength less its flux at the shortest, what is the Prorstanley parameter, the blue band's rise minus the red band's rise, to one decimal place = -1.4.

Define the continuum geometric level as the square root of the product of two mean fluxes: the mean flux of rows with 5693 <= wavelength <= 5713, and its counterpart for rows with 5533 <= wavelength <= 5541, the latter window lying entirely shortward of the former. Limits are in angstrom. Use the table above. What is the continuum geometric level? 8.6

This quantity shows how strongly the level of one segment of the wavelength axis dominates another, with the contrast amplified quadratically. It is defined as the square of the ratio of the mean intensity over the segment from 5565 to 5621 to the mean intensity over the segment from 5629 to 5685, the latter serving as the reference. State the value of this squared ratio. 0.91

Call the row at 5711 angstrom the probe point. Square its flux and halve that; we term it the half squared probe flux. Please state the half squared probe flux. 28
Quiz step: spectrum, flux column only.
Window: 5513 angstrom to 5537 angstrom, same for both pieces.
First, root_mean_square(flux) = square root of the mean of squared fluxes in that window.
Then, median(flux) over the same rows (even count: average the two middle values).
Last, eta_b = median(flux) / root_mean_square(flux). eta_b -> 0.99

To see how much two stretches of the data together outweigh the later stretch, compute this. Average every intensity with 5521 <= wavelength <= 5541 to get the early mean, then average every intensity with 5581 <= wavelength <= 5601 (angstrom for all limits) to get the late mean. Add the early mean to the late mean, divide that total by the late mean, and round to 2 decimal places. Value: 2.04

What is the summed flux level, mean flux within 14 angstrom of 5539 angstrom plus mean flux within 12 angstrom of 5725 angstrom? 18.3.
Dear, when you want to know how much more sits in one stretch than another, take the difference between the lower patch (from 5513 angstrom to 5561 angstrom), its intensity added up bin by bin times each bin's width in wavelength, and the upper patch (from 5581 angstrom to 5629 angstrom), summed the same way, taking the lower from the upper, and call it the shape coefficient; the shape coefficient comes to -44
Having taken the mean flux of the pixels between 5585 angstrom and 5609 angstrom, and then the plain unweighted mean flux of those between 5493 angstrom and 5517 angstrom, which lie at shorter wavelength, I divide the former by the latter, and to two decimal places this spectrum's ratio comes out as 1.01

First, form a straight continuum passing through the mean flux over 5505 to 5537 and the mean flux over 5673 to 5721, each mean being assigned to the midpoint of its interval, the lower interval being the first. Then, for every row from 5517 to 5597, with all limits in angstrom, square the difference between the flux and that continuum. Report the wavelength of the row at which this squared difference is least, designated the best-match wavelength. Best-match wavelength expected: 5587 angstrom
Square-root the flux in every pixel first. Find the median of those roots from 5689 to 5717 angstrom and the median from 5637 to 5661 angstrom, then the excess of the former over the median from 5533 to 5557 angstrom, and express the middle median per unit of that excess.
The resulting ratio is -34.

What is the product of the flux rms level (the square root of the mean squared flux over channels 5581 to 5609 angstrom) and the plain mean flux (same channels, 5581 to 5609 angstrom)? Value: 72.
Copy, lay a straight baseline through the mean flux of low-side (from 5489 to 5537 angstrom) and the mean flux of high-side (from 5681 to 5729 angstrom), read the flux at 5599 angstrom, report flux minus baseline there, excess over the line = 0.0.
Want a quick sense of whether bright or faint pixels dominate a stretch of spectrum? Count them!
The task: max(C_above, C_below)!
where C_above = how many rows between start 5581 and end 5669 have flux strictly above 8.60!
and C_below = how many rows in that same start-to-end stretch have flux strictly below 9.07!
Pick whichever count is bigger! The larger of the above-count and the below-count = 20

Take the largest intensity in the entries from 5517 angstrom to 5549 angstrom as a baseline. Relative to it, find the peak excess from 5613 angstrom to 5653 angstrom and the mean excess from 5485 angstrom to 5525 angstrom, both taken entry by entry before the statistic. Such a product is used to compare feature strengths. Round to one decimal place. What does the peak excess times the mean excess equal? 2.3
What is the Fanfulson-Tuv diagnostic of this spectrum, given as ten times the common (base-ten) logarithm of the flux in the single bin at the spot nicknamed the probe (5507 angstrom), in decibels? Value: 9.35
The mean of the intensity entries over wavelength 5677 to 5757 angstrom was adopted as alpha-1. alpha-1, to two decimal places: 8.89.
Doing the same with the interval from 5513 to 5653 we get 8.68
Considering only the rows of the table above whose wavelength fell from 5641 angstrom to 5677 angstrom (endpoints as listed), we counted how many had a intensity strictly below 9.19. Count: 8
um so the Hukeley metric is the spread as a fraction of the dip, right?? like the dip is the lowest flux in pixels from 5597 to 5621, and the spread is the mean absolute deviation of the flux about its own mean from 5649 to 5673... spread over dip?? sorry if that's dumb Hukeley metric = 0.0311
